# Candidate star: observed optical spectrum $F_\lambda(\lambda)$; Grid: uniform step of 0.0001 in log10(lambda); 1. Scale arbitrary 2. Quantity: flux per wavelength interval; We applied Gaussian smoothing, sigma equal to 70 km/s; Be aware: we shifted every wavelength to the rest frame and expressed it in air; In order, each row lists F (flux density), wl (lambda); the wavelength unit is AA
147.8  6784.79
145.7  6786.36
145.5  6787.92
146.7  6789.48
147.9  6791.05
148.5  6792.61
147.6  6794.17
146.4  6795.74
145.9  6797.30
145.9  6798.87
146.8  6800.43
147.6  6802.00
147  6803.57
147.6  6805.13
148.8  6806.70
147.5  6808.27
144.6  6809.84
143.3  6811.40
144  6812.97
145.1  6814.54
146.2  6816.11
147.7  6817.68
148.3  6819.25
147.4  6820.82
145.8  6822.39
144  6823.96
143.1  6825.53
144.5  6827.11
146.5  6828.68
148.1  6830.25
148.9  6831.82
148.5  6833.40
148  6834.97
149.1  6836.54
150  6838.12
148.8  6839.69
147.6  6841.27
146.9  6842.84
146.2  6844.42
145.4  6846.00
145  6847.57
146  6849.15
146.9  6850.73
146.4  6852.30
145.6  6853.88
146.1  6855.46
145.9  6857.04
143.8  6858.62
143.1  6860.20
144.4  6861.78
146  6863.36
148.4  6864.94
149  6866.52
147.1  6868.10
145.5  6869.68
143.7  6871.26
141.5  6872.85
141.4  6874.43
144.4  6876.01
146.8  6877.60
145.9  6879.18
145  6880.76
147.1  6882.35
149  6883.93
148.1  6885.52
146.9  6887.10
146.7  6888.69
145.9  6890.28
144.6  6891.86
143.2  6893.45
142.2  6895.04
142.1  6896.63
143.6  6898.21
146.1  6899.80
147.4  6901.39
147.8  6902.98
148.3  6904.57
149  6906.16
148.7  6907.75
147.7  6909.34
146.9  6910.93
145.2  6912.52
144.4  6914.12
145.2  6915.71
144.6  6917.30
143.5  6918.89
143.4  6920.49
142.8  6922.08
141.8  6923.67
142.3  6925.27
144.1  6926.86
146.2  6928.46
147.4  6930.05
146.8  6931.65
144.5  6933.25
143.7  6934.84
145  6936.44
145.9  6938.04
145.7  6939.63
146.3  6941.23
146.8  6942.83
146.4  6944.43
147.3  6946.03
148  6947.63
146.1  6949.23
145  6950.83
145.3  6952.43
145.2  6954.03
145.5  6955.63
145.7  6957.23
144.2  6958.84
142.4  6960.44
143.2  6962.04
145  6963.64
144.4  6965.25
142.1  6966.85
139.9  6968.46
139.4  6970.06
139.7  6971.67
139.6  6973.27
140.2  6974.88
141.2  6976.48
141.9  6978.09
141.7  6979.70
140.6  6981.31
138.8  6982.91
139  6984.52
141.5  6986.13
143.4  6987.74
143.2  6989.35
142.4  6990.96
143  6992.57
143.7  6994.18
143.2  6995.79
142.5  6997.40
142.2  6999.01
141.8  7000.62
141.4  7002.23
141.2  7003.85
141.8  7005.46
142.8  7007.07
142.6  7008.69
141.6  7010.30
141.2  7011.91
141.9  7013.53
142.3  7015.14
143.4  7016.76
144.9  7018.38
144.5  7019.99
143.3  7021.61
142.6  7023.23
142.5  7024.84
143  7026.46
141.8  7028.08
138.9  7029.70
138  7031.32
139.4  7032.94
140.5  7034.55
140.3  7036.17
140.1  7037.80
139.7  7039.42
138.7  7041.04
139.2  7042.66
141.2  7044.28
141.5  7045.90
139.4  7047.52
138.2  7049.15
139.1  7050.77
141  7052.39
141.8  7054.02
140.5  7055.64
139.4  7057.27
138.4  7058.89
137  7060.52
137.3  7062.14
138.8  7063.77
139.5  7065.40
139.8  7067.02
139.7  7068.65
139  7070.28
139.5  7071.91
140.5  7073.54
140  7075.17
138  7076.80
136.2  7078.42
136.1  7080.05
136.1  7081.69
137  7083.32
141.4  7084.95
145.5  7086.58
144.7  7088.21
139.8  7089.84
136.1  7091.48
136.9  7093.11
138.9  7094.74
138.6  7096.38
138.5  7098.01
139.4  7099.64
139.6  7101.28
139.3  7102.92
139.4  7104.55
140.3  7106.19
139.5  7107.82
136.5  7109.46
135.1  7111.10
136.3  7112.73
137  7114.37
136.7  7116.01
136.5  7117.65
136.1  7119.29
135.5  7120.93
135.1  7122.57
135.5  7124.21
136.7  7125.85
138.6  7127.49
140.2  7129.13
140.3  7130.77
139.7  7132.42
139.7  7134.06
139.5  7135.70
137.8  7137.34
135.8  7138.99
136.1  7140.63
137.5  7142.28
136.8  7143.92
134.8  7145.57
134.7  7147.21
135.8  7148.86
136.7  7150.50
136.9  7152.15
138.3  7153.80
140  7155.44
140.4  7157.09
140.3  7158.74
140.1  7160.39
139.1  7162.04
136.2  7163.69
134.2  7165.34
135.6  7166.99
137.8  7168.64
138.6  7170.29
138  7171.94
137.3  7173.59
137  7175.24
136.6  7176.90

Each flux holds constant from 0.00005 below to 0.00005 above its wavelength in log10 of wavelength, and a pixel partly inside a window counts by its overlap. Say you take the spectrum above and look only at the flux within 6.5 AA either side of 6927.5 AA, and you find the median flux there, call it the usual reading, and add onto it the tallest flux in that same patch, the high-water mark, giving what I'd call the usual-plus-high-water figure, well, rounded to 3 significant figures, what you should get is 292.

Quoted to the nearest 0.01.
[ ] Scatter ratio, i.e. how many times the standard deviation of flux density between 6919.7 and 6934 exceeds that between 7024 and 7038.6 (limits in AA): 1.22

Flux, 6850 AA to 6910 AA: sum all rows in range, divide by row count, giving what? 145.8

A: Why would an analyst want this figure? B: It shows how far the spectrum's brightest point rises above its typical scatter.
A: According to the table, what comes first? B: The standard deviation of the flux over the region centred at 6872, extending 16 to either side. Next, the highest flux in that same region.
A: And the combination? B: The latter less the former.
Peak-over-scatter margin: 147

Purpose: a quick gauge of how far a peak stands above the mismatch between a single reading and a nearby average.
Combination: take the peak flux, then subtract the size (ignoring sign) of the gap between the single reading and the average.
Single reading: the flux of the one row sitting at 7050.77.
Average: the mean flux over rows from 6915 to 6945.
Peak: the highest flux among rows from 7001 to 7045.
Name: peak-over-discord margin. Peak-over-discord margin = 139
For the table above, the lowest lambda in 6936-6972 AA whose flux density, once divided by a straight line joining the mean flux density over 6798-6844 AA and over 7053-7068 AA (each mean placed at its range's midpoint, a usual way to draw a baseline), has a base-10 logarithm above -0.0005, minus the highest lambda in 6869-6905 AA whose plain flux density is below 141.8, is 62.0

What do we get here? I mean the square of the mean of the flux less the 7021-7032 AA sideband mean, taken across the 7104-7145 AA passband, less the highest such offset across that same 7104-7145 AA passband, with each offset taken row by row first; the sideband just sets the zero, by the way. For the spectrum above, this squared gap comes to 8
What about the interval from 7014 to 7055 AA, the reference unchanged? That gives 15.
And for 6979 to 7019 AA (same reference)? 8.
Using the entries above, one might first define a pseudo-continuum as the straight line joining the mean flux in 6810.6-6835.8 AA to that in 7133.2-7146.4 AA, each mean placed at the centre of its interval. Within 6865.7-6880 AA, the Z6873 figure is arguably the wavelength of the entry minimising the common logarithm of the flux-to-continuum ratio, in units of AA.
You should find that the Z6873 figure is 6874.43 AA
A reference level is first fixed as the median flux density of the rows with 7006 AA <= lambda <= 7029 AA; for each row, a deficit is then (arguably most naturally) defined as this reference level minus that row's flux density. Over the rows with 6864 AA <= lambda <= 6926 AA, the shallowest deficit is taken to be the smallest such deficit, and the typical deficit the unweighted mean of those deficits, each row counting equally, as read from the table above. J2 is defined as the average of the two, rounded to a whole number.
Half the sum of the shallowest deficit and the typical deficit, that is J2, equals -5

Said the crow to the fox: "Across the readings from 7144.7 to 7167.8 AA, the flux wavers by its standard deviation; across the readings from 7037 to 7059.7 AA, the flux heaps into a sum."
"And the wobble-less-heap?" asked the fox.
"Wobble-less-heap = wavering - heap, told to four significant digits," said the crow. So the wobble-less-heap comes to -1956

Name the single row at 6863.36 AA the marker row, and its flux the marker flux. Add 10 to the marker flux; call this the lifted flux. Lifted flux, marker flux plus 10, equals 156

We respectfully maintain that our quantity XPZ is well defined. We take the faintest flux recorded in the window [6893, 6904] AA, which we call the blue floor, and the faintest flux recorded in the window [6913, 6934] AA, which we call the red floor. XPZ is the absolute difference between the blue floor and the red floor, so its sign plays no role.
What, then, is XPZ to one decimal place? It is 0.3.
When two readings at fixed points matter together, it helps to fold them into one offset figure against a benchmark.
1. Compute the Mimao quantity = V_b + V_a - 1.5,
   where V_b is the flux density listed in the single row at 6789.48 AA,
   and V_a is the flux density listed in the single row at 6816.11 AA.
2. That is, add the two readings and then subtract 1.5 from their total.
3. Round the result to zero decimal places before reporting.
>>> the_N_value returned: 291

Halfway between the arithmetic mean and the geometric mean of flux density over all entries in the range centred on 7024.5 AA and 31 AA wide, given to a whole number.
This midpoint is 142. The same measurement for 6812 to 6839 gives 147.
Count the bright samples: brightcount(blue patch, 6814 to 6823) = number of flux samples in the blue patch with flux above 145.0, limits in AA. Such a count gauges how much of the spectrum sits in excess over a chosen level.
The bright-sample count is 6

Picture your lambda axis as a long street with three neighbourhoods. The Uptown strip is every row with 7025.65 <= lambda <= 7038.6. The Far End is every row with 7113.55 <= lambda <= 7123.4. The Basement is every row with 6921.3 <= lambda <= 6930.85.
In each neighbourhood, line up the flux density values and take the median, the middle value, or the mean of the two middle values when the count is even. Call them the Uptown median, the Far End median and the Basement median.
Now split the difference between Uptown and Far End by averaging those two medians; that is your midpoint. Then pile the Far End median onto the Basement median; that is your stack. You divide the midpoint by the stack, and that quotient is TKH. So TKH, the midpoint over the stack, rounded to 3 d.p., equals 0.494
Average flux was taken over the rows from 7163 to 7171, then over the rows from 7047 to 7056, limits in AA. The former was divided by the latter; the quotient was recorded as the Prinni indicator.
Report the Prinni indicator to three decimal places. 0.975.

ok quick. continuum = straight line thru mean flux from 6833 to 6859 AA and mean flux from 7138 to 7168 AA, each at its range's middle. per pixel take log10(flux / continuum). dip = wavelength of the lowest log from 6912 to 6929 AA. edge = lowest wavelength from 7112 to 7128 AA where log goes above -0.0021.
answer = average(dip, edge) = 7025.6 AA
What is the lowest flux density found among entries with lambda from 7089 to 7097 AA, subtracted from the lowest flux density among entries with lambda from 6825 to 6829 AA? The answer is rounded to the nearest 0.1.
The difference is 7.0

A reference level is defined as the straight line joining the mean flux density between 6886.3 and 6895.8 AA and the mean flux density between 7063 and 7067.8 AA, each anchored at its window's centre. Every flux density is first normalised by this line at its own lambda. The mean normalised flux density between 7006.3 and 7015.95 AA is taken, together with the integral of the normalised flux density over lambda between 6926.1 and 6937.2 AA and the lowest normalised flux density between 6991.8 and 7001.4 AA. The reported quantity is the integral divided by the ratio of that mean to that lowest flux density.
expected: 11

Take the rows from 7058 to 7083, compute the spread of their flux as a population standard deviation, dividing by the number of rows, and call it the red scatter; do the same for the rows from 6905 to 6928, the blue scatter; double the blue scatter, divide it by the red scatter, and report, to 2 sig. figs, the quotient 3.0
